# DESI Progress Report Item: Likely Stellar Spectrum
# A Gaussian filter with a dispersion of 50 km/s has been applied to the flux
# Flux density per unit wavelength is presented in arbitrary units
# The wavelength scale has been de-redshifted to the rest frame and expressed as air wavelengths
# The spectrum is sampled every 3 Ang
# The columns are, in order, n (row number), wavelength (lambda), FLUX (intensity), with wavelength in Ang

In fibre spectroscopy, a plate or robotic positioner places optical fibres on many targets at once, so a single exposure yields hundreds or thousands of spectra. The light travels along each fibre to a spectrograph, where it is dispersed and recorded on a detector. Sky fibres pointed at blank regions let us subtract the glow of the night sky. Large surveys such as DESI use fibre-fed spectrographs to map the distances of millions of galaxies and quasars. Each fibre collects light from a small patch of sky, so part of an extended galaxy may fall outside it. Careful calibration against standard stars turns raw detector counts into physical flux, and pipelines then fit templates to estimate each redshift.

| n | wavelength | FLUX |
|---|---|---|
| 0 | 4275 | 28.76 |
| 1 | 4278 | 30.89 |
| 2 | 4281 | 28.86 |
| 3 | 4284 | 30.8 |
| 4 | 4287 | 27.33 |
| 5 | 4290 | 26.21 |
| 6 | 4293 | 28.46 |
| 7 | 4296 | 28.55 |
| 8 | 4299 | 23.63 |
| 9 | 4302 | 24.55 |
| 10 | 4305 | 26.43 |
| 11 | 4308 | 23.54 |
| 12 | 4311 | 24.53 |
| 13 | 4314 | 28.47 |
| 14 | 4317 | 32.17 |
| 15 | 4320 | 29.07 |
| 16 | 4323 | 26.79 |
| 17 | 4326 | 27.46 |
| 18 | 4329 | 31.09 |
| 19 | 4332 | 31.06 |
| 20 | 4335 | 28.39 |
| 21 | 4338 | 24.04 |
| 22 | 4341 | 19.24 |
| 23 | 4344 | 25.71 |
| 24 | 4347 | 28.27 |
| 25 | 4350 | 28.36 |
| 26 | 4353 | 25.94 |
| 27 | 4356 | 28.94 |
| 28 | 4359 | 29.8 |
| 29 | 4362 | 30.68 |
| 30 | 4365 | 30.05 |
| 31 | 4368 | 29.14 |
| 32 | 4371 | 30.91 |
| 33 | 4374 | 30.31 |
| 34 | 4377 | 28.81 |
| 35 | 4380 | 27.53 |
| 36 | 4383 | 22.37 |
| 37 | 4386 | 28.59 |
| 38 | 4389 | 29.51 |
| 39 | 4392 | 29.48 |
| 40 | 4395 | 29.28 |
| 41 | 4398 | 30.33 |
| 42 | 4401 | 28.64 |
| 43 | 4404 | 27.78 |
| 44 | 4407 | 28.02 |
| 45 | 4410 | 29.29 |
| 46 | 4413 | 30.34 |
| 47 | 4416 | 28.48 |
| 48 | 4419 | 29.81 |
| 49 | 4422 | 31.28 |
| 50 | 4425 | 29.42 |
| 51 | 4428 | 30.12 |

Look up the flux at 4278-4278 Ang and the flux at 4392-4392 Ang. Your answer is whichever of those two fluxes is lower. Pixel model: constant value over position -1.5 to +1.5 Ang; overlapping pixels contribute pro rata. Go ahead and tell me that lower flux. 29.5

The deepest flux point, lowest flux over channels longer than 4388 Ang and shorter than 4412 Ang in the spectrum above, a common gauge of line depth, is 27.78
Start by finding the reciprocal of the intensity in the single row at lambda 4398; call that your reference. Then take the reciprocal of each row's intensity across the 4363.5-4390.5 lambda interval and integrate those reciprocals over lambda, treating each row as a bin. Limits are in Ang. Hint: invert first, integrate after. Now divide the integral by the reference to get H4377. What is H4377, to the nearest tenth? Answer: 28.9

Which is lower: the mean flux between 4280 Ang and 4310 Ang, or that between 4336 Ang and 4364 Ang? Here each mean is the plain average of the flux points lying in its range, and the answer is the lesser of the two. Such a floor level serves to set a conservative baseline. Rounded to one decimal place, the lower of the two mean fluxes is 26.8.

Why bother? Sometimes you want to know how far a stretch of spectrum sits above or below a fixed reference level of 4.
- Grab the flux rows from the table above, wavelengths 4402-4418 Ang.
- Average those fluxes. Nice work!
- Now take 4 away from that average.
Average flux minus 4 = 24.8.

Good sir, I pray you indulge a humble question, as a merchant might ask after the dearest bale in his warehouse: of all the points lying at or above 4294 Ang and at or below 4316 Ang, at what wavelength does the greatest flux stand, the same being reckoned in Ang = 4296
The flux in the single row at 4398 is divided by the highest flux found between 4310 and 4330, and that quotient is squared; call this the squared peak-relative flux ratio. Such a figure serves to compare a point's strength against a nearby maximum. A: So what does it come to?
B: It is 0.89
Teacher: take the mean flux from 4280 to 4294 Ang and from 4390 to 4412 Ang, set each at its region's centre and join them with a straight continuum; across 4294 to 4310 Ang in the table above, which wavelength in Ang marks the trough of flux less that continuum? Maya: 4308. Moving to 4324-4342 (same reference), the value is 4341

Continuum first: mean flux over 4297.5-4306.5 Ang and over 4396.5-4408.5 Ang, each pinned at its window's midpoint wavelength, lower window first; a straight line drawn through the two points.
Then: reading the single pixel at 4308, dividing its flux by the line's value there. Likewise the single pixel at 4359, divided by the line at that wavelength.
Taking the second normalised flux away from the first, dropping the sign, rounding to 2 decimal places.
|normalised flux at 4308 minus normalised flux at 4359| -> 0.16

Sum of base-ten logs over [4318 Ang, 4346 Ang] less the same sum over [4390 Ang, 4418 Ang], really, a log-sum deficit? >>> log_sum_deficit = -0.3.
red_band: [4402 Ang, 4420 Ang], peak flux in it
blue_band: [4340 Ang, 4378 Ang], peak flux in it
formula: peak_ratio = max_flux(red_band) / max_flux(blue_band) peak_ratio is 0.98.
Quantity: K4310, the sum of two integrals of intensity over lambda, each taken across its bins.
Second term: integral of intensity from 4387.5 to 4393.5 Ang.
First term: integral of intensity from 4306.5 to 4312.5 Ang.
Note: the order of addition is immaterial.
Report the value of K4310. 321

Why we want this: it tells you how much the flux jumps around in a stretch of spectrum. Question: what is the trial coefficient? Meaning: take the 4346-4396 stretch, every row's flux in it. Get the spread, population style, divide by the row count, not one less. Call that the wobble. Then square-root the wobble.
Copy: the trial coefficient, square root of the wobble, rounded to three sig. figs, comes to 1.40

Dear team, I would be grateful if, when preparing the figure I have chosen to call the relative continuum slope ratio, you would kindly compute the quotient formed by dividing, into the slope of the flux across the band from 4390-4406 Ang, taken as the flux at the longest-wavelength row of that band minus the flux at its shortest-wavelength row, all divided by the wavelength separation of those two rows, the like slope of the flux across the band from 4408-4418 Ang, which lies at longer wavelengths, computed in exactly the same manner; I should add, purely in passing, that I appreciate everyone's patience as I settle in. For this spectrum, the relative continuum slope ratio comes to 1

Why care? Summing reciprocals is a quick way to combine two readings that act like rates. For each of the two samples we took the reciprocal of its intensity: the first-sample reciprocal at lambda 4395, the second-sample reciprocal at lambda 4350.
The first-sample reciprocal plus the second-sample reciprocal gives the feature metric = 0.069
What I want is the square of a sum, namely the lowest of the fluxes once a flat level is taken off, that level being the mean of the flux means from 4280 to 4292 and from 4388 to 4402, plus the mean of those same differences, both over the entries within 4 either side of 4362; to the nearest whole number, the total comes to 5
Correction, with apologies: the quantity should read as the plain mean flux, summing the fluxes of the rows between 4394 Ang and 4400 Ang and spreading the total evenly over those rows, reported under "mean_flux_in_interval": 29.8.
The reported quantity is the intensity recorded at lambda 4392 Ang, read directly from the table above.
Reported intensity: 29.48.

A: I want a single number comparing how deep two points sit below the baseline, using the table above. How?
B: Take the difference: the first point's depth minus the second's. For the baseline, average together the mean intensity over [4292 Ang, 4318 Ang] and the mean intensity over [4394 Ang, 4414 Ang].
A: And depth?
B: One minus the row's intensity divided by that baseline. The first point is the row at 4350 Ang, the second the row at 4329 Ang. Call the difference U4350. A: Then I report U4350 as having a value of 0.10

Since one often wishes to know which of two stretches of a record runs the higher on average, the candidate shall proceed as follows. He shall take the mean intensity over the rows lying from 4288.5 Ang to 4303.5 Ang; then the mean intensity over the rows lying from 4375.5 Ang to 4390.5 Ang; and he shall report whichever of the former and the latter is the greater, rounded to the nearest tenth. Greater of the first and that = 27.4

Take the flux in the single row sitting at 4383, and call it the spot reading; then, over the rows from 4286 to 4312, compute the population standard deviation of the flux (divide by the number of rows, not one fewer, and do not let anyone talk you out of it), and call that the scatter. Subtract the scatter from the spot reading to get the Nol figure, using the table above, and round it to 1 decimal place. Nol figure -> 20.5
